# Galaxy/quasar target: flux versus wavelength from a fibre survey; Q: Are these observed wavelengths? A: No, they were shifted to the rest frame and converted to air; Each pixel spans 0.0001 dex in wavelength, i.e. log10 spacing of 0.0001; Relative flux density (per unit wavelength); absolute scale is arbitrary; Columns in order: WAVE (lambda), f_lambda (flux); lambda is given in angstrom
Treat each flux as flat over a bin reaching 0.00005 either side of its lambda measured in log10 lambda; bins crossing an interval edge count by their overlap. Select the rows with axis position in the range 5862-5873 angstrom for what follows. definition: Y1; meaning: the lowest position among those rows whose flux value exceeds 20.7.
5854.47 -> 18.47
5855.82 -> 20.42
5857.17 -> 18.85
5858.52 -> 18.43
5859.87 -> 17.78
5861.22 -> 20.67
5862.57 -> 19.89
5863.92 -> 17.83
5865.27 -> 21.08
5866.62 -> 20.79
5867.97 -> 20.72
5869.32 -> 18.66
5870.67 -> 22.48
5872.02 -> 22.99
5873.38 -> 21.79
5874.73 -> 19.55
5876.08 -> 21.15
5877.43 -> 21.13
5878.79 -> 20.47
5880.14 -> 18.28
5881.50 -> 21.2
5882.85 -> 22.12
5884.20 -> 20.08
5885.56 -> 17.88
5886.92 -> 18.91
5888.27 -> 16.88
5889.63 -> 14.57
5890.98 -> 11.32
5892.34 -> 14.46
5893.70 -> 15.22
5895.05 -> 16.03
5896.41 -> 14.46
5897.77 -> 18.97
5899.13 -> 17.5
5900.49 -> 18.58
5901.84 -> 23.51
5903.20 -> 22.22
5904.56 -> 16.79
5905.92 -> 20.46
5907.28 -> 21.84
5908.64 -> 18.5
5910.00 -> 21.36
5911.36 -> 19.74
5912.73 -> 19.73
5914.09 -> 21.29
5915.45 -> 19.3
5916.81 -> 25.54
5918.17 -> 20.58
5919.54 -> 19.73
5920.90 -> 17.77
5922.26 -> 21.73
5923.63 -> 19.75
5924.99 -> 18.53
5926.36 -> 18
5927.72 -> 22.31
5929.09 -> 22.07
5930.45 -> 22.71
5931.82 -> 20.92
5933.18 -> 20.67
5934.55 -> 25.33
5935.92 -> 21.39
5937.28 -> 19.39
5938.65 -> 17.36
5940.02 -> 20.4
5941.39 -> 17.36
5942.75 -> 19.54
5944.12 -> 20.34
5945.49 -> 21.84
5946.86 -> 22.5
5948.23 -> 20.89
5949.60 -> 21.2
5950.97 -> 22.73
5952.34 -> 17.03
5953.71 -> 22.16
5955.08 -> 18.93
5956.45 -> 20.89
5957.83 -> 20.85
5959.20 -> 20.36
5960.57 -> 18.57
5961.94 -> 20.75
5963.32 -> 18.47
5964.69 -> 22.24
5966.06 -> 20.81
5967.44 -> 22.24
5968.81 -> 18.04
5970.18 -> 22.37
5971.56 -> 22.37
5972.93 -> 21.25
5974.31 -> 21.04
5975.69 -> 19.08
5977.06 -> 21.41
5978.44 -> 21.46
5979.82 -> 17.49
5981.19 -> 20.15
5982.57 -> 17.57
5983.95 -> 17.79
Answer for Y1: 5865.27 angstrom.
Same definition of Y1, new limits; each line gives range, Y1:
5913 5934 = 5914.09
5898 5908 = 5901.84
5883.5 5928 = 5901.84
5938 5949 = 5945.49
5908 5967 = 5910.00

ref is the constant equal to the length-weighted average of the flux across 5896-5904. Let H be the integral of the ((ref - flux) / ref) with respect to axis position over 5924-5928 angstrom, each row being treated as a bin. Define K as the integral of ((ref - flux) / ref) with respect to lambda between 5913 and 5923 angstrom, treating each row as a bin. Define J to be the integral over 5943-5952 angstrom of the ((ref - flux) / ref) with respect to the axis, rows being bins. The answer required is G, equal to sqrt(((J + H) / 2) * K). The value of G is 0.59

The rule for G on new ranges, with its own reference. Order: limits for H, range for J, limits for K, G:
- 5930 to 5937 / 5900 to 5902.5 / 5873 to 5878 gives 0.49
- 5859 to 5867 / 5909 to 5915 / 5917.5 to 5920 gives 0.15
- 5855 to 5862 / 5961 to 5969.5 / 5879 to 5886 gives 0.23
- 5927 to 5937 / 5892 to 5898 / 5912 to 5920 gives 0.31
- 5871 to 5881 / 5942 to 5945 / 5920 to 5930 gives 0.41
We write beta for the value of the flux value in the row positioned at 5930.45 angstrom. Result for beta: 22.71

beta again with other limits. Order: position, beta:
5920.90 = 17.77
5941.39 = 17.36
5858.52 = 18.43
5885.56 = 17.88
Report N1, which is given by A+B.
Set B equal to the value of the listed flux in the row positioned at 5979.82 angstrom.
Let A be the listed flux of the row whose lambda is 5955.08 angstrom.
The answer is 36.4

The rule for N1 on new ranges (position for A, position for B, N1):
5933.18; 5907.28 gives 42.5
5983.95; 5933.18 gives 38.5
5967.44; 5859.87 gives 40.0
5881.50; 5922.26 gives 42.9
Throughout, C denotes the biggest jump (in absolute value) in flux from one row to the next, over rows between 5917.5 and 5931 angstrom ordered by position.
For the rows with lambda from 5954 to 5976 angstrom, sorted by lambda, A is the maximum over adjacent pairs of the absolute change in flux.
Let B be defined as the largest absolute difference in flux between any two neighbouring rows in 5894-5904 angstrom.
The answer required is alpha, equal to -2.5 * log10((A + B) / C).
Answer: -0.83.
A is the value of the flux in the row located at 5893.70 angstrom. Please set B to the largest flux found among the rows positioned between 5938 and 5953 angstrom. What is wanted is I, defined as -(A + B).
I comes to -38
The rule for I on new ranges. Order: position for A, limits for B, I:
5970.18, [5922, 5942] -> -48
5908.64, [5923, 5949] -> -44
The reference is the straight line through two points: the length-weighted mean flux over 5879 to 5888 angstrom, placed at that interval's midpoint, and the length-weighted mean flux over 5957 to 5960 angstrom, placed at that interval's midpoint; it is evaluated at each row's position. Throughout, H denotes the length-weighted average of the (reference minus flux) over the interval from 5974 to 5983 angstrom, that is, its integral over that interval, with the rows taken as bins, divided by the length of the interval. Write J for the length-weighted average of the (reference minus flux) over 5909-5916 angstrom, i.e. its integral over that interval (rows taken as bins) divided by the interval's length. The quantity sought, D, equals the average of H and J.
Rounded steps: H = 1.0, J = -0.2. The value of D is 0.4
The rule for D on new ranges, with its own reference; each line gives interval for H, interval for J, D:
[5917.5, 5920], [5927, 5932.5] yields -1.0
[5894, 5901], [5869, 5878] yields 0.6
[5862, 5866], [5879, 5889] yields 0.1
